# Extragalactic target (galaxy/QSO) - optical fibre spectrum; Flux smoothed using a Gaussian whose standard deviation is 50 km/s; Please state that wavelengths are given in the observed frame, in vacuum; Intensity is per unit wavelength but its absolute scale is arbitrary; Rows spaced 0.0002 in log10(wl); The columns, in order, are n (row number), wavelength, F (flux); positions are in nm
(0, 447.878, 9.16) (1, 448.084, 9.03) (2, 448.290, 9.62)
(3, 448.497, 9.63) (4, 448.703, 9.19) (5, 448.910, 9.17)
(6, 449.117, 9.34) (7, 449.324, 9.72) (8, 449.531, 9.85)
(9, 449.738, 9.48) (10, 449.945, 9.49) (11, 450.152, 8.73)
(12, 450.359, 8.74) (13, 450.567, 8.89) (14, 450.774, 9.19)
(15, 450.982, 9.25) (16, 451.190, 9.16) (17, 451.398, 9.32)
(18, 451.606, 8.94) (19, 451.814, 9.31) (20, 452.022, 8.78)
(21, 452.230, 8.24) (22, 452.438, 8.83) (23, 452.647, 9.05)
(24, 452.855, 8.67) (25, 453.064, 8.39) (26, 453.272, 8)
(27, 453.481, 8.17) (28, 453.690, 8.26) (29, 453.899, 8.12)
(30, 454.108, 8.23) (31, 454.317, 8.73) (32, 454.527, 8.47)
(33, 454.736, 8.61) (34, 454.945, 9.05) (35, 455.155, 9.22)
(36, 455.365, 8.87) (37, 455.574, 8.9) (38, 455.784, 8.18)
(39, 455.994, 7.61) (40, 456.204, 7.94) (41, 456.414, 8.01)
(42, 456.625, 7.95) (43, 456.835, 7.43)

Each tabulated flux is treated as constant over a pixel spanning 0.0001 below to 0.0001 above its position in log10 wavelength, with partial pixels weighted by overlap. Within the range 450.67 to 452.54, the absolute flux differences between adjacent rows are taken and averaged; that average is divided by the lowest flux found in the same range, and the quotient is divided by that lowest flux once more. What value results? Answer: 0.0050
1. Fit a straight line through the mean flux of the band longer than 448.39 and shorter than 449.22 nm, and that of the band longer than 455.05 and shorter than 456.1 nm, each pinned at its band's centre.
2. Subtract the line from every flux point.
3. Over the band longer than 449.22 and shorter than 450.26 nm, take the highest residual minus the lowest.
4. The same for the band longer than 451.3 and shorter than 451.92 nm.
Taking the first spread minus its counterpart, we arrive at 0.7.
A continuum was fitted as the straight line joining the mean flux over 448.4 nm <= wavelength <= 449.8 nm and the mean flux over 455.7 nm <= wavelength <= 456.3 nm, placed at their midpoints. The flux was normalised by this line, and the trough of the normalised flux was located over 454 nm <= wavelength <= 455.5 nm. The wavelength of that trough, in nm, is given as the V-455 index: 454.108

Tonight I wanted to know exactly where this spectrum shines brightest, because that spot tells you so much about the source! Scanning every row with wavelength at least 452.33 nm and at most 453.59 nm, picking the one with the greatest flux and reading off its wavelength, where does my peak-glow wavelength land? 452.647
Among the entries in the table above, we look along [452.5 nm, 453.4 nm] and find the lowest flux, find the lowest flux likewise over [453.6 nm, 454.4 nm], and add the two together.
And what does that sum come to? 16.1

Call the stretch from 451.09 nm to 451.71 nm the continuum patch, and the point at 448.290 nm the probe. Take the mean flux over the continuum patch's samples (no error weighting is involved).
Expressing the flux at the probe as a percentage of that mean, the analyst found 105.3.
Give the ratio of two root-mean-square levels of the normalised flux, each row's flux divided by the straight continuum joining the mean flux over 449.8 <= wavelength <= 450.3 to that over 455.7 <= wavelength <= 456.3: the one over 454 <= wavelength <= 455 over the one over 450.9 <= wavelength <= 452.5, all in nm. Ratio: 1.03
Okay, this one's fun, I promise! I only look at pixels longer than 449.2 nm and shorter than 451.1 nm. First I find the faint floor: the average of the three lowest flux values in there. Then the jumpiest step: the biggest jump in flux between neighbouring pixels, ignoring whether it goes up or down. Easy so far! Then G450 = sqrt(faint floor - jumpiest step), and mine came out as 2.83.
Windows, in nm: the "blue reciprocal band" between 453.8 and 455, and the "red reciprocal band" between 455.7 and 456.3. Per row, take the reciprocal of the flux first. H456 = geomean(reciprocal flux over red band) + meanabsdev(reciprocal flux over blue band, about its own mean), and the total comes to 0.130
